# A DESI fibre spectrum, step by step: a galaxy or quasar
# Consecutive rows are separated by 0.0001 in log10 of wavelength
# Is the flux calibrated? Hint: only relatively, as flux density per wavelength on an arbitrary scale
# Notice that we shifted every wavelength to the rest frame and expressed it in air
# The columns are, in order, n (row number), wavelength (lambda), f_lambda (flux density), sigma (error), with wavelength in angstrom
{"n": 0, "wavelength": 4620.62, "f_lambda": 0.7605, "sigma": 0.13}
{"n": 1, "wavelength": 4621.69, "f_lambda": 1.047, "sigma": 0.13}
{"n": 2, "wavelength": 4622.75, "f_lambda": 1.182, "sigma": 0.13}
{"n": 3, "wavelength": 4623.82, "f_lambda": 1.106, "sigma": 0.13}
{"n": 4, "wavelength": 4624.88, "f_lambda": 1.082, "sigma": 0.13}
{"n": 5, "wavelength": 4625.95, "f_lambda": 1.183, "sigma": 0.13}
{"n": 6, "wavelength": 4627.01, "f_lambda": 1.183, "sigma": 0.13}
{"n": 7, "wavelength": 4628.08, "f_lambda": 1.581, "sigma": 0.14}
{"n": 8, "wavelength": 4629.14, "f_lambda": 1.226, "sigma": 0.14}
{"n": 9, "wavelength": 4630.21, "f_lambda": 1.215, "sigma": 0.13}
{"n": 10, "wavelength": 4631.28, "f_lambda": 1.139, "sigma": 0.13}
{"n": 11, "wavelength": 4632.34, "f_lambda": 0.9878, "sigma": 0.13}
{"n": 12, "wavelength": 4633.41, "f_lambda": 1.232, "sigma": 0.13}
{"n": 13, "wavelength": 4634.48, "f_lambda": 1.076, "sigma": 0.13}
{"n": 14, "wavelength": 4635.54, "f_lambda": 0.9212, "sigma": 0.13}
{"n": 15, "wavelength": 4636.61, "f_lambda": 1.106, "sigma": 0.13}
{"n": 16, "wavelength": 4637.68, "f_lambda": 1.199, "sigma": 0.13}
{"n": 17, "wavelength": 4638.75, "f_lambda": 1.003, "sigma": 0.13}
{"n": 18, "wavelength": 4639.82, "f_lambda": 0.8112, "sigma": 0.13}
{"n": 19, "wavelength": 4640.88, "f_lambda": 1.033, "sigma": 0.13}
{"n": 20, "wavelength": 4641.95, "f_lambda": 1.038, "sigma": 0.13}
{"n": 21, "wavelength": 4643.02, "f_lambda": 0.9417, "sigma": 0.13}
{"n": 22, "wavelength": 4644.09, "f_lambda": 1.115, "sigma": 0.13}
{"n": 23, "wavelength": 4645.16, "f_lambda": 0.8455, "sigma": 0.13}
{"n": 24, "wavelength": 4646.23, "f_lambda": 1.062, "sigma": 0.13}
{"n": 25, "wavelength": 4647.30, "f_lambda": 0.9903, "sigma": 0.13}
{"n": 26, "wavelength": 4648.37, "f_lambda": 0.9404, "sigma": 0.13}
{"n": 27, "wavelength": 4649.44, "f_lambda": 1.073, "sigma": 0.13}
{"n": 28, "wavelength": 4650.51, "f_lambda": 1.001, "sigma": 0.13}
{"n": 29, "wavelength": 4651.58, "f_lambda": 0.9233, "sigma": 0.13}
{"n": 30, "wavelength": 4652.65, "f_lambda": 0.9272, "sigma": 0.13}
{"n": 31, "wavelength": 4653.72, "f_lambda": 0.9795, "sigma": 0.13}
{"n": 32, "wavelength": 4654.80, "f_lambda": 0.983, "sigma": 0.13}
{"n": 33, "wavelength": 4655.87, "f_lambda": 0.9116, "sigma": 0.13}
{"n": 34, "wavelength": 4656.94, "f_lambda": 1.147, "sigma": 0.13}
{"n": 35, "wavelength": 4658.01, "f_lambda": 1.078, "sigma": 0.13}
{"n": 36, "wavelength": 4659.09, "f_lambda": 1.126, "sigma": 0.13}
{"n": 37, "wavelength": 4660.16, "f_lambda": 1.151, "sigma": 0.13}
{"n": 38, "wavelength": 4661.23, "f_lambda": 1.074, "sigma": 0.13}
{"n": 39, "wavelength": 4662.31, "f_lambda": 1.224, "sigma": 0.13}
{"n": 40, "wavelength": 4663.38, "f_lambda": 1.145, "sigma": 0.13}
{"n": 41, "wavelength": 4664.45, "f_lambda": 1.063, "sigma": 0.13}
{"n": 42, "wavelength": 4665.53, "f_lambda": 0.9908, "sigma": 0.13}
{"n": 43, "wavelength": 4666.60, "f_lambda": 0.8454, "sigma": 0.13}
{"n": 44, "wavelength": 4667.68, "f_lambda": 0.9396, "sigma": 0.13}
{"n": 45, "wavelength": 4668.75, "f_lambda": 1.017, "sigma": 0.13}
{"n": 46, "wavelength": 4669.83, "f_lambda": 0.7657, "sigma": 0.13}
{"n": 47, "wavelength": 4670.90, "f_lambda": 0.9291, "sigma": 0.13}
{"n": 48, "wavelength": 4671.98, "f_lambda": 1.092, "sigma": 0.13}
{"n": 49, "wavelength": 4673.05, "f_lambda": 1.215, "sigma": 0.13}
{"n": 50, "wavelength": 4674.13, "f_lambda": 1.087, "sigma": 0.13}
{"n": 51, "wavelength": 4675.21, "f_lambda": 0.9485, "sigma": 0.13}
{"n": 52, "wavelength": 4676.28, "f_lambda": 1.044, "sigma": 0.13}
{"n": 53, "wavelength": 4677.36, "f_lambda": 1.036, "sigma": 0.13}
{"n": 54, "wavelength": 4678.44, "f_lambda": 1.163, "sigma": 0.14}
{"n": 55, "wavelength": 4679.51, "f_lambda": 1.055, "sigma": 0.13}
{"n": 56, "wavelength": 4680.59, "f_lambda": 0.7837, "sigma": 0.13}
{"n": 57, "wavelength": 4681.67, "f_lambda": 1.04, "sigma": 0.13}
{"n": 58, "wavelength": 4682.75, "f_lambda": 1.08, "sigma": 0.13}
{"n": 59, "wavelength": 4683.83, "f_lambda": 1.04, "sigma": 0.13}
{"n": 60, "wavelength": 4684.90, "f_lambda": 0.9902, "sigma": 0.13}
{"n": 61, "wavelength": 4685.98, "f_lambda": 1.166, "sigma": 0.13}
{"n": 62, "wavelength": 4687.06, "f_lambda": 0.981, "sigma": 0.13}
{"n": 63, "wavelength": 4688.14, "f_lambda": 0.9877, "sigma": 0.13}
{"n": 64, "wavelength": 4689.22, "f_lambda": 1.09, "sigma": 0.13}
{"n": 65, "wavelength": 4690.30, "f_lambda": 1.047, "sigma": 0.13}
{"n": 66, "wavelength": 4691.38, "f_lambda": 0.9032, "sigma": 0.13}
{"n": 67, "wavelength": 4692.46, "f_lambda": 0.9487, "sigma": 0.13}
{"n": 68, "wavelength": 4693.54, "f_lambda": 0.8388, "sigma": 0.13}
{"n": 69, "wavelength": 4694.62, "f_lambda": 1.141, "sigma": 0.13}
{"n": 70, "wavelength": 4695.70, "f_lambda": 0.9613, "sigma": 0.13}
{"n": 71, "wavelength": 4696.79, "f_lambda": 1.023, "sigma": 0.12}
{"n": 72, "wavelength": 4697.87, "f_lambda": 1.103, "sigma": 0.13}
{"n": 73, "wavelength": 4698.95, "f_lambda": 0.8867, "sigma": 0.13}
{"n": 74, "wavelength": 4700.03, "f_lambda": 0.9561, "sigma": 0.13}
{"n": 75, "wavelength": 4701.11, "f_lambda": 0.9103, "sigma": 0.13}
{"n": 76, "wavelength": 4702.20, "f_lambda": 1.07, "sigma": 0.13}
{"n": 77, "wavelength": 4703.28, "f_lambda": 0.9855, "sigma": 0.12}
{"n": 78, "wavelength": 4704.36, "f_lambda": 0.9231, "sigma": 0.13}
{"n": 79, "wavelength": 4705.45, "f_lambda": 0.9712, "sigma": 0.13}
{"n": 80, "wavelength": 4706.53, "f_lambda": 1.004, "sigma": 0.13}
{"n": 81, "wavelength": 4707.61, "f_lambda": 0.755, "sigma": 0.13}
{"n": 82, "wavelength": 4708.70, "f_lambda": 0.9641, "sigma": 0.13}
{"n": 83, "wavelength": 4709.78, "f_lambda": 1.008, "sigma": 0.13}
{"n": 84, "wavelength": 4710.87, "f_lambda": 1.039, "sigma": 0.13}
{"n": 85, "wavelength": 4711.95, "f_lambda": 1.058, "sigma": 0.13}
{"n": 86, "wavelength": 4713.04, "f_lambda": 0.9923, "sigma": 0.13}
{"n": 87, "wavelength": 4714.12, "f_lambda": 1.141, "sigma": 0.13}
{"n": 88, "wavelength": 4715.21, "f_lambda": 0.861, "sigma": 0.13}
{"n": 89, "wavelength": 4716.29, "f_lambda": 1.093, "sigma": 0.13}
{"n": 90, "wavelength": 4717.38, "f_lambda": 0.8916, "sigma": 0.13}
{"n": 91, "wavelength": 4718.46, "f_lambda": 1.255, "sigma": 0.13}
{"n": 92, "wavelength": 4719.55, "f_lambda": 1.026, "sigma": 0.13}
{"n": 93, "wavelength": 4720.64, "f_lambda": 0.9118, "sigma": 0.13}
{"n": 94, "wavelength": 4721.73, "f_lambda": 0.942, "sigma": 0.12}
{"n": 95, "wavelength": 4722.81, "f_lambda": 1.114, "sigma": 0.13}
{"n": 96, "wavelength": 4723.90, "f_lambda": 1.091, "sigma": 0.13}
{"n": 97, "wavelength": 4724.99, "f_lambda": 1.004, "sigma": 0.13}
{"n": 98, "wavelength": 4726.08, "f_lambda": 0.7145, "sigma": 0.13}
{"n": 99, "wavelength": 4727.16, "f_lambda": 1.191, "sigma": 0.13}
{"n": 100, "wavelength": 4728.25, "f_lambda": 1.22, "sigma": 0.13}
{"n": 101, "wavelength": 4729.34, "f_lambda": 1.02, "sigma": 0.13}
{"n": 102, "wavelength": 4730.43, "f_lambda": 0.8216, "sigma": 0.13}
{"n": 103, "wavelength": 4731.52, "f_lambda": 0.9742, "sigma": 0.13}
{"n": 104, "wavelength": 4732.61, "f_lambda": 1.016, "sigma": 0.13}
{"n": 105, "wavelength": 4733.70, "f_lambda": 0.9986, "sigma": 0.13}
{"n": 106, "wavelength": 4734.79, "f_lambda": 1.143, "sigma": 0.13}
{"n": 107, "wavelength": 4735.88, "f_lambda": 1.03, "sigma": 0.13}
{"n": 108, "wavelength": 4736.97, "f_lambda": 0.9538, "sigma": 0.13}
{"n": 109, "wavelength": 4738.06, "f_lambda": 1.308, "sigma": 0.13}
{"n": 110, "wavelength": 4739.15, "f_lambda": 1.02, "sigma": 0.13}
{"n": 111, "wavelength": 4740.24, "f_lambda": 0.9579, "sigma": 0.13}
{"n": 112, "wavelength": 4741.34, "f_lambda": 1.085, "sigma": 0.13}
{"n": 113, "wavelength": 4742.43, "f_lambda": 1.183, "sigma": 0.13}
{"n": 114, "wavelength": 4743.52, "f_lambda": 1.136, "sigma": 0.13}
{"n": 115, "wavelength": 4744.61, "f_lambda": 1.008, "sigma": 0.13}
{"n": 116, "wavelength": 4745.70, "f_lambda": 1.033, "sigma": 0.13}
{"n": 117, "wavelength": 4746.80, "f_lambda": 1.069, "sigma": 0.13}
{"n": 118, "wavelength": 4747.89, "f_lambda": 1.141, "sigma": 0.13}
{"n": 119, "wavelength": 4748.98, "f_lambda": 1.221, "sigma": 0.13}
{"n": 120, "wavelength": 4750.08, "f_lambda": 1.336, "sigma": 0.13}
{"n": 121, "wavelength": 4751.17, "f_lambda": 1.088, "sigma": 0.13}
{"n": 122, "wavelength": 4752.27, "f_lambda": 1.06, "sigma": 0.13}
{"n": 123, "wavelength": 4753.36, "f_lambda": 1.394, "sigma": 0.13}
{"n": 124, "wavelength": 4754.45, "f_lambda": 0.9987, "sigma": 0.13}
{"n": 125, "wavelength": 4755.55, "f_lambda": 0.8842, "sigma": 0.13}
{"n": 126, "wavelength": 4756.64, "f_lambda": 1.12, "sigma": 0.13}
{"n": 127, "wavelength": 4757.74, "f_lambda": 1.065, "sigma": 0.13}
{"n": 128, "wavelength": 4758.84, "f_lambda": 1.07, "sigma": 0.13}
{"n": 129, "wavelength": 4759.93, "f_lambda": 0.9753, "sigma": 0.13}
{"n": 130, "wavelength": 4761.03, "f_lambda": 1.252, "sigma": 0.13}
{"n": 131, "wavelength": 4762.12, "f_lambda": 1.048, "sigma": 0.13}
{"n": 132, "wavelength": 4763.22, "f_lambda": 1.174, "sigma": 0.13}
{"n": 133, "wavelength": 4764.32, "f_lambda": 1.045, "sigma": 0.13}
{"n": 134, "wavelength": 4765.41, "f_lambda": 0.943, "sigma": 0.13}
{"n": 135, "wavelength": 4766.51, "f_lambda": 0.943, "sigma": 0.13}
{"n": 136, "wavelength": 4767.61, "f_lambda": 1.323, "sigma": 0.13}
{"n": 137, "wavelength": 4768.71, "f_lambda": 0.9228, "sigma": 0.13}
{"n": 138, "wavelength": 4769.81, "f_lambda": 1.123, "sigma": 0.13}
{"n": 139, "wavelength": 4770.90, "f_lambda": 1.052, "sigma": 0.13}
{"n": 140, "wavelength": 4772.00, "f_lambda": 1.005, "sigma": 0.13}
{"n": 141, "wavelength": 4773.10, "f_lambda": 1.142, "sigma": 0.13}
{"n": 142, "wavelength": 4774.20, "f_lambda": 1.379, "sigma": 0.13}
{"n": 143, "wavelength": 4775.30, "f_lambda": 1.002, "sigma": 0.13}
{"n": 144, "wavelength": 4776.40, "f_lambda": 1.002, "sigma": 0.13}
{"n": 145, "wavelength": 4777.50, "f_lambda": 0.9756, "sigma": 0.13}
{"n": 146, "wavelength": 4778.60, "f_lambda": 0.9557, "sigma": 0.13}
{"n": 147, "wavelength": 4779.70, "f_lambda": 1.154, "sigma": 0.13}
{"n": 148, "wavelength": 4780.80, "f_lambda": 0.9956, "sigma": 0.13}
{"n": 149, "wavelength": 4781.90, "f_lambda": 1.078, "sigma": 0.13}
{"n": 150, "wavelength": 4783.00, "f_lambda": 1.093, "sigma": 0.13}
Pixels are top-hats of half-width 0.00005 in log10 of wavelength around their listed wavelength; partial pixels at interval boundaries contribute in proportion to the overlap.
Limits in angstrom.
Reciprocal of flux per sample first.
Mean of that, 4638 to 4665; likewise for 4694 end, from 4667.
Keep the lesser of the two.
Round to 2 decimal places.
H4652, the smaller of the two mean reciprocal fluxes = 0.99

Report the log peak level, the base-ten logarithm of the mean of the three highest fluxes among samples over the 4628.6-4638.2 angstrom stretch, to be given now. 0.088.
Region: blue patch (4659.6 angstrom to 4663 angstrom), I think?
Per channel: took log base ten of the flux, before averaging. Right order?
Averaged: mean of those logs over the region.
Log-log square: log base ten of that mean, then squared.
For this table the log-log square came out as 1.5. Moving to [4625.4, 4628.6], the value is 0.9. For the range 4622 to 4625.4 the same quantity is 1.7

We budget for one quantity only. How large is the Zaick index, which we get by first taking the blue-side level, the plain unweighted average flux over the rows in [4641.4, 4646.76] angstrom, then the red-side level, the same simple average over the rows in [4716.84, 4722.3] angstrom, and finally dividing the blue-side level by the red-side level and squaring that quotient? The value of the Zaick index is 0.99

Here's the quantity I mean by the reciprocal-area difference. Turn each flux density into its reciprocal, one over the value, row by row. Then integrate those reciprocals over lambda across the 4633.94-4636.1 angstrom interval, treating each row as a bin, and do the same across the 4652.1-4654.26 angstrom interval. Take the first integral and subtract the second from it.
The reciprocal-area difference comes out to -0.1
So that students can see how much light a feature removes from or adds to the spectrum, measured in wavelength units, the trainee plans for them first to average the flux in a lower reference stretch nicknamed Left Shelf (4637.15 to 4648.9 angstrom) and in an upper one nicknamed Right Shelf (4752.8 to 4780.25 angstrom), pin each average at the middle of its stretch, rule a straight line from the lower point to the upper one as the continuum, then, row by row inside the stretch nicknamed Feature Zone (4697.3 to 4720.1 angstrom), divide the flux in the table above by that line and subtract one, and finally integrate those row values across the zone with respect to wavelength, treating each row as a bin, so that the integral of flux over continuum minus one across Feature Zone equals -1.0 angstrom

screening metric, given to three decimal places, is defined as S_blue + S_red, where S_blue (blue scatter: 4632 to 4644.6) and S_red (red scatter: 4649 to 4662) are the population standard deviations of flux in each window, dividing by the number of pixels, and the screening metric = 0.197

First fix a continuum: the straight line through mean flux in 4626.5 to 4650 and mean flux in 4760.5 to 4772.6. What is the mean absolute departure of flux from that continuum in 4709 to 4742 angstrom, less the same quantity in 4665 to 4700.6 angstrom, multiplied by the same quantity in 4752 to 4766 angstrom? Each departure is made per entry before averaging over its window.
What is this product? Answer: 0.0004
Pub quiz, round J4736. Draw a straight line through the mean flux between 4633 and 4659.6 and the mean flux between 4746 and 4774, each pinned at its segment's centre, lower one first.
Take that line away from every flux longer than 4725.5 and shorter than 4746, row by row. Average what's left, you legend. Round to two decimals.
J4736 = -0.04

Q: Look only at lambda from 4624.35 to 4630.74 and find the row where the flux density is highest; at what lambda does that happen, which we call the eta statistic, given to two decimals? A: 4628.08 angstrom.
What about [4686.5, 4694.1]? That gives 4689.22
